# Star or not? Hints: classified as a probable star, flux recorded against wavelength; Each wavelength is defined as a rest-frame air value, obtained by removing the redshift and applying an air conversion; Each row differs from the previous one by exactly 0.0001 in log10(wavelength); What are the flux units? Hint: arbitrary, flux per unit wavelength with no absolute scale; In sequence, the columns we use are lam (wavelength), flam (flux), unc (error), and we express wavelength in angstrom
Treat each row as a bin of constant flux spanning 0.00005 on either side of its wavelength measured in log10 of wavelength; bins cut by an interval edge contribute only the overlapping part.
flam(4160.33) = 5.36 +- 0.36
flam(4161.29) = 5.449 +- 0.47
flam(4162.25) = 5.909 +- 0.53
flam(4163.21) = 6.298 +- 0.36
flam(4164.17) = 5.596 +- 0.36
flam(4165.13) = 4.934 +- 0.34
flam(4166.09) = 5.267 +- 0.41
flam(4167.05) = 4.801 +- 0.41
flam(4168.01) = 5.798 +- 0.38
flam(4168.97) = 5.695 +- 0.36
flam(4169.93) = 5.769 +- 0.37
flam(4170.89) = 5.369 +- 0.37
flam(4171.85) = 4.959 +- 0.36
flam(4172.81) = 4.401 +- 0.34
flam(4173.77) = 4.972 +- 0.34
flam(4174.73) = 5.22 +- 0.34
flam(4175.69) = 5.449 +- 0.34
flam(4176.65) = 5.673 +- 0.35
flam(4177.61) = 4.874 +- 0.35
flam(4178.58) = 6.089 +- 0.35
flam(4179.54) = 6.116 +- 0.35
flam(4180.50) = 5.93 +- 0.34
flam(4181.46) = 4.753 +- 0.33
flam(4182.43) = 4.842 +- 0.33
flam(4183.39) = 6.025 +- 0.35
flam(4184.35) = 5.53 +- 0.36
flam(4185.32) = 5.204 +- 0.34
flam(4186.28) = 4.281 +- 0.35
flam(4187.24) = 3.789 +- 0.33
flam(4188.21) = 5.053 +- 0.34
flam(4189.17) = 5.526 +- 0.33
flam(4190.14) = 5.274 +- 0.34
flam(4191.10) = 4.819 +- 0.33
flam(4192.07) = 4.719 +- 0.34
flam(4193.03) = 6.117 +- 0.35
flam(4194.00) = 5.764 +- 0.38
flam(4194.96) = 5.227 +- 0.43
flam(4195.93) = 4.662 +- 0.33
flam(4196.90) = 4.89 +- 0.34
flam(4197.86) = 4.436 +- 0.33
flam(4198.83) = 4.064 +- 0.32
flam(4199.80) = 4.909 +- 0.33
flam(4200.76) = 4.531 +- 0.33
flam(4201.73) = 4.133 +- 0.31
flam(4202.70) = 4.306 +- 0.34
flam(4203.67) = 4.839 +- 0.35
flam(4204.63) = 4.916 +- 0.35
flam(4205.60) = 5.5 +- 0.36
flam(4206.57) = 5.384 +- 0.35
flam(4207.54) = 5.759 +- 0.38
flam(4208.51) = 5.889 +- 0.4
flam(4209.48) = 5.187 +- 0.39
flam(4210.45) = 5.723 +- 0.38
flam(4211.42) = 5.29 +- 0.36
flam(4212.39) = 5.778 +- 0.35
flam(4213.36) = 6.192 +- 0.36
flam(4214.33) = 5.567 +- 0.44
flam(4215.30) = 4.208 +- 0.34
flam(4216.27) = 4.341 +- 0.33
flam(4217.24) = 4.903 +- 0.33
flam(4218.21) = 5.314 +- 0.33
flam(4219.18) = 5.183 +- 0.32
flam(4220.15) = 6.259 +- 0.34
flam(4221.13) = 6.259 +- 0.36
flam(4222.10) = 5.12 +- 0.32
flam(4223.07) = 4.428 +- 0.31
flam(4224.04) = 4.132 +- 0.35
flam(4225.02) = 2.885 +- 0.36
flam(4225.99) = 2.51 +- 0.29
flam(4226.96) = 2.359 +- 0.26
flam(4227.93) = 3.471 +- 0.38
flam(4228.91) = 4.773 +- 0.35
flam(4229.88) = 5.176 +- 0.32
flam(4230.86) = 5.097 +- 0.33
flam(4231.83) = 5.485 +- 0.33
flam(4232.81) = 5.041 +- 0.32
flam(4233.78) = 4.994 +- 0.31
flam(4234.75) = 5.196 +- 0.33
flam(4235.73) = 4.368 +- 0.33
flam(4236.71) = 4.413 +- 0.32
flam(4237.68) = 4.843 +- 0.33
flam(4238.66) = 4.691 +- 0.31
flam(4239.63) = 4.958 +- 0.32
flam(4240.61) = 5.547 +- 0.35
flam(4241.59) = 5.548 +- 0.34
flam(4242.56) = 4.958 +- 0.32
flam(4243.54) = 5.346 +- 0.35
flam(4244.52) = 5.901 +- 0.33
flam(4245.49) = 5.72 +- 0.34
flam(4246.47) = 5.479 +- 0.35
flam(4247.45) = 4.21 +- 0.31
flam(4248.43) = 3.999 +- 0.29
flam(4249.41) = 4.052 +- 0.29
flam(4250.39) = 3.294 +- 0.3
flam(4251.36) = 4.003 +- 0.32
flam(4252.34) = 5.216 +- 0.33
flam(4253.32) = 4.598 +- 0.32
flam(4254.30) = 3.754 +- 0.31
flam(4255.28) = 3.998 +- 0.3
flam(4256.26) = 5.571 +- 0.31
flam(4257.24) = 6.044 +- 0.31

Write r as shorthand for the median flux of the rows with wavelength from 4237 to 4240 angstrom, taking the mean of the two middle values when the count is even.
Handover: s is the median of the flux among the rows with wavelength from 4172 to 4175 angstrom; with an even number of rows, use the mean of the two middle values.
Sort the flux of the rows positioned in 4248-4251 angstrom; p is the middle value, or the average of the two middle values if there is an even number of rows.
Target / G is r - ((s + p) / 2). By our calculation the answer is 0.4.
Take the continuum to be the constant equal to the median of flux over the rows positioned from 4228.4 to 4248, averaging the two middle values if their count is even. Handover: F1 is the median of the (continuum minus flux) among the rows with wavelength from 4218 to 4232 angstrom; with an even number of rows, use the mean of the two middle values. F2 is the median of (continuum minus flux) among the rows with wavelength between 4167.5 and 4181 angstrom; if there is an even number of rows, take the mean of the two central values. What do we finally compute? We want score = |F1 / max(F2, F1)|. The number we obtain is 1.00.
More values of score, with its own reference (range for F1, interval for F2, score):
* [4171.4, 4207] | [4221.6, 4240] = 0.37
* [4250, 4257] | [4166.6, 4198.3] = 1.00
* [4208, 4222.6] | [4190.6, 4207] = 1.07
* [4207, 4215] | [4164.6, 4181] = 2.24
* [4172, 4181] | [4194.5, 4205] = 0.93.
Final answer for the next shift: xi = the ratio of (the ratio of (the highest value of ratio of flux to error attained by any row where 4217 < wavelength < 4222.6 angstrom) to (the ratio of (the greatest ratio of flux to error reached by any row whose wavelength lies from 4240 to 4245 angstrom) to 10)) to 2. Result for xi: 5.15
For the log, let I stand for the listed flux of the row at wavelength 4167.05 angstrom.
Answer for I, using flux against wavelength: 4.801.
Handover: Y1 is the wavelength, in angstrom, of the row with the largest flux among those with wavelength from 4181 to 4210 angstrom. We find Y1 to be 4193.03 angstrom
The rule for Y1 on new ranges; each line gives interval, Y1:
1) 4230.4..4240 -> 4231.83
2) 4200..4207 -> 4205.60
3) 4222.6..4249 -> 4244.52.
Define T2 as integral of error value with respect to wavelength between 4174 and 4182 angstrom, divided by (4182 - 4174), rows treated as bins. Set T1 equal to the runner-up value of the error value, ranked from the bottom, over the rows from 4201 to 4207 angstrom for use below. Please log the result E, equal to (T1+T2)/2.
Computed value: 0.342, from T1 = 0.34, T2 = 0.343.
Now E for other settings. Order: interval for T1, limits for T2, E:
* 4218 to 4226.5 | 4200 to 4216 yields 0.335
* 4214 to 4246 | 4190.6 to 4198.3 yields 0.322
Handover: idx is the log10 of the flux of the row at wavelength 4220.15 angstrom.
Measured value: 0.80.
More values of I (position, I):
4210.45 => 5.723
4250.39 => 3.294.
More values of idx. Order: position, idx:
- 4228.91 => 0.68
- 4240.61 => 0.74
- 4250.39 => 0.52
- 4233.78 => 0.70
